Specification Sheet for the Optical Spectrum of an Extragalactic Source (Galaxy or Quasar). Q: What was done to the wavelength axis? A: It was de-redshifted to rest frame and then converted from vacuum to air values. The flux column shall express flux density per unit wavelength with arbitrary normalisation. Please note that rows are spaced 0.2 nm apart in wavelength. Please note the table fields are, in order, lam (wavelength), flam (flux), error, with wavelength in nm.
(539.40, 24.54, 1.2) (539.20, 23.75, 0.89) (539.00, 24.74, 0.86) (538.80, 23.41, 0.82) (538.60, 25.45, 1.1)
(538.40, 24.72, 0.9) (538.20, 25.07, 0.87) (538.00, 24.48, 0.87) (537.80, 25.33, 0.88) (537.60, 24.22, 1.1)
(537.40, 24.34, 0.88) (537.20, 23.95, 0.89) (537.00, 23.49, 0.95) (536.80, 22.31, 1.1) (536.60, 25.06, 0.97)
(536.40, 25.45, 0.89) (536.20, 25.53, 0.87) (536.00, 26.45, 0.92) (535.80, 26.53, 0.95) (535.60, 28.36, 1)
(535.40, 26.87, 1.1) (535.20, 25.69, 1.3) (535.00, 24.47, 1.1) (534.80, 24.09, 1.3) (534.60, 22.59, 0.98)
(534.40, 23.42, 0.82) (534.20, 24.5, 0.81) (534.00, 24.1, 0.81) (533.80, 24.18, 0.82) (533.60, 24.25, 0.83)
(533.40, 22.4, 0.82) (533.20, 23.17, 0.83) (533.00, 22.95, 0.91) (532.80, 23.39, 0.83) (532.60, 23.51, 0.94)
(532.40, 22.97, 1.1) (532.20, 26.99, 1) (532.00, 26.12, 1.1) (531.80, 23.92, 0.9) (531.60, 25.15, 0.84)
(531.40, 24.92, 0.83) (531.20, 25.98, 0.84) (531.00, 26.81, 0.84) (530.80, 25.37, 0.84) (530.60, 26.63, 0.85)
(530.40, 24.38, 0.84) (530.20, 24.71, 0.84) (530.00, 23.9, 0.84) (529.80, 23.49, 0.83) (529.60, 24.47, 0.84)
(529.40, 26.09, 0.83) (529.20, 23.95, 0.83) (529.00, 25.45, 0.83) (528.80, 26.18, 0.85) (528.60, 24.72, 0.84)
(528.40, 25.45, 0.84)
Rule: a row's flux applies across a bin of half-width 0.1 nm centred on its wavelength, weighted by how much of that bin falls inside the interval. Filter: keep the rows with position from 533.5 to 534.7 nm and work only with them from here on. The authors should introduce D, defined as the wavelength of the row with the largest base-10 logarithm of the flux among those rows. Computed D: 534.20 nm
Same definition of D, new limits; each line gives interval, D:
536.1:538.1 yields 536.20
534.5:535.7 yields 535.60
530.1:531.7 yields 531.00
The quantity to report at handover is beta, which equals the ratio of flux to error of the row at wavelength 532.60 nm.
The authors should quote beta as 25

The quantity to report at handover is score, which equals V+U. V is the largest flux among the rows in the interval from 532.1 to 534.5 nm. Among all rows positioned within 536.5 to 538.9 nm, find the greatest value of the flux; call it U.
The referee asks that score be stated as 52.4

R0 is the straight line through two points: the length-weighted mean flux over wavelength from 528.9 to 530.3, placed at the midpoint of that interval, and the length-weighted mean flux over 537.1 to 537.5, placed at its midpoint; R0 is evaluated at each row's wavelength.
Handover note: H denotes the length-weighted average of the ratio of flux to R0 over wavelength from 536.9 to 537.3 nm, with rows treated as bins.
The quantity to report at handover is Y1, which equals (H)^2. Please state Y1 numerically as 0.96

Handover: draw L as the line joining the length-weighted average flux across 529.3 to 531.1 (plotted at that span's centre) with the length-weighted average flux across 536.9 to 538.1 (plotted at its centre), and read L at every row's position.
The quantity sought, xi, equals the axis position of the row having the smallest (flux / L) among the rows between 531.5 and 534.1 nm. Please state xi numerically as 533.40 nm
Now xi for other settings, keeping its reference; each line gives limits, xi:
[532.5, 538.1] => 533.40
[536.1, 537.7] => 536.80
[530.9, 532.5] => 532.40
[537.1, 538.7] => 537.20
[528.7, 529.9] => 529.80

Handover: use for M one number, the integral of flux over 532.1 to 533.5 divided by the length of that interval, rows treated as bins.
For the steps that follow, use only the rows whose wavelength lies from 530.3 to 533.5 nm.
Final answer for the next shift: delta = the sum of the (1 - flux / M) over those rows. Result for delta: -0.70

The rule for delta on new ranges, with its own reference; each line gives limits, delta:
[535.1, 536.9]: -0.83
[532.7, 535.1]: 0.00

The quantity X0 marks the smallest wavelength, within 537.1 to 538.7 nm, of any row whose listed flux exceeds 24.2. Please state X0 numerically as 537.40 nm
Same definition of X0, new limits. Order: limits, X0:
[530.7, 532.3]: 530.80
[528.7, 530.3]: 528.80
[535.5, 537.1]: 535.60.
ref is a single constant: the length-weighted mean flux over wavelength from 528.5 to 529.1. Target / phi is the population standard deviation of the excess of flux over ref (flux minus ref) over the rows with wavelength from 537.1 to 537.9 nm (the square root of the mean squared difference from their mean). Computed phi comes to 0.52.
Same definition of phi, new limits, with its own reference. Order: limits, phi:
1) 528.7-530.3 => 0.96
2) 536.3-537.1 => 1.26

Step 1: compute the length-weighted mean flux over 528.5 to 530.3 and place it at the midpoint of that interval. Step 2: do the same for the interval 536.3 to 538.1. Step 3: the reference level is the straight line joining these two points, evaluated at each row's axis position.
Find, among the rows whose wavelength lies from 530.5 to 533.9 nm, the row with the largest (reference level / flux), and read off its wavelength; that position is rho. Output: 533.40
